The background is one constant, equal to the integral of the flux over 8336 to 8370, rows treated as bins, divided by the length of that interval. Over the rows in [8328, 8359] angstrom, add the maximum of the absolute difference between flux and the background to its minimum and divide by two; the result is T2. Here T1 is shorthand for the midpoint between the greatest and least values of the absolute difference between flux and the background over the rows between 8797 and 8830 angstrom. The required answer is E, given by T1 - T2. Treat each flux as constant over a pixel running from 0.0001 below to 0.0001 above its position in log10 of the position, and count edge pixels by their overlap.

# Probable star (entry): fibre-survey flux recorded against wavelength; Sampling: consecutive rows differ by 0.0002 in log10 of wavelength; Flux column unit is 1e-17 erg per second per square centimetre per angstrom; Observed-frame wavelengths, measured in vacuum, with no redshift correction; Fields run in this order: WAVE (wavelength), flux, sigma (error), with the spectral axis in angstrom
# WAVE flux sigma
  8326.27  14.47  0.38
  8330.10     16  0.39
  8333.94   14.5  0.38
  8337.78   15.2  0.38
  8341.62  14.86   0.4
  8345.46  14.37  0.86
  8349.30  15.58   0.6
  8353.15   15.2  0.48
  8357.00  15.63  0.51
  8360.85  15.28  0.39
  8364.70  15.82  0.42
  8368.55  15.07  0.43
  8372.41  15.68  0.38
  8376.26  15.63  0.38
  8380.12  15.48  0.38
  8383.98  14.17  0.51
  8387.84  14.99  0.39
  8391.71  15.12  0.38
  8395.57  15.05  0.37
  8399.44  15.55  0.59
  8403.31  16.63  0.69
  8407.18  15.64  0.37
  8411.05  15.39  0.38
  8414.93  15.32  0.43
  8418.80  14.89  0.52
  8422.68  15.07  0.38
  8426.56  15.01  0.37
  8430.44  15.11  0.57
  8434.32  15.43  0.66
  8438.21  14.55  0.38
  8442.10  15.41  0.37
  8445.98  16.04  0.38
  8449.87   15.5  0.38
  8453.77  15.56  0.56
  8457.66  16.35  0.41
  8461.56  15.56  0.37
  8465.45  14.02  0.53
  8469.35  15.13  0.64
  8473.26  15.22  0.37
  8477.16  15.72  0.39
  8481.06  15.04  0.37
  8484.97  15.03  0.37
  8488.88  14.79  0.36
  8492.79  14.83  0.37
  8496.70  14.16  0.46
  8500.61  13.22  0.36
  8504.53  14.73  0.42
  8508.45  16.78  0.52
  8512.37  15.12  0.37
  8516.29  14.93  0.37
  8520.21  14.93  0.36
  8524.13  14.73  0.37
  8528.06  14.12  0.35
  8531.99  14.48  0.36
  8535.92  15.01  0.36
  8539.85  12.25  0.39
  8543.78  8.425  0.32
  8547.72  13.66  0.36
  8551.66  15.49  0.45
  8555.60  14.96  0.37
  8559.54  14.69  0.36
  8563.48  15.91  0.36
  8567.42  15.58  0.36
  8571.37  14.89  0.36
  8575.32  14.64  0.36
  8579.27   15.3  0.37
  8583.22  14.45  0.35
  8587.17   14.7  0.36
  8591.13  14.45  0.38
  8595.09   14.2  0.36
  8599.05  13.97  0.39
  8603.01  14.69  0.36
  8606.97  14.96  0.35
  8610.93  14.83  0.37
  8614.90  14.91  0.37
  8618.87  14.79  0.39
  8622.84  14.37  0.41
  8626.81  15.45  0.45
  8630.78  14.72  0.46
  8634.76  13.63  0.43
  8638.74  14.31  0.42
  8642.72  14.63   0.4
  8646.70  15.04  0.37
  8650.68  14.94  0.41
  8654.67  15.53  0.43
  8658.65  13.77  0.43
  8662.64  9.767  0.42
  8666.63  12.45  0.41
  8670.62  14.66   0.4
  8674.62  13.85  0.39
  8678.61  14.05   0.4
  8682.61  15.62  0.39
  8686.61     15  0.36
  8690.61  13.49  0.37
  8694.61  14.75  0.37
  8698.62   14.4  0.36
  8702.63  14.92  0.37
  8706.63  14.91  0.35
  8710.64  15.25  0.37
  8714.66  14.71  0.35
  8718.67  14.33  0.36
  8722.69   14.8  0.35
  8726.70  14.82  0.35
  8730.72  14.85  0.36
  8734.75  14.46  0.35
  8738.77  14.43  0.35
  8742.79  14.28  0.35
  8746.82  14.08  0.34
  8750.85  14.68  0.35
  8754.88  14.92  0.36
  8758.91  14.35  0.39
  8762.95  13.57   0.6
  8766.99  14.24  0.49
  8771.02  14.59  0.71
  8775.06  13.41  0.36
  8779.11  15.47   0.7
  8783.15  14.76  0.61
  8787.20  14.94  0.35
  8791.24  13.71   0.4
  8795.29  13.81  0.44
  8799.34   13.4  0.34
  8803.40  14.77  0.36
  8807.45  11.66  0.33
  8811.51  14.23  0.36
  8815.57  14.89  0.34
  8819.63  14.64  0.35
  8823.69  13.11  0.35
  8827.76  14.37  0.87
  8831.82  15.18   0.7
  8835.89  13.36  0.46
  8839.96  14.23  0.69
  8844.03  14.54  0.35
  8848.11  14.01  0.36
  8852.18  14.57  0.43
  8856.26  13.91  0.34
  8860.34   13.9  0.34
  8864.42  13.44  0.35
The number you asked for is 1.51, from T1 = 2.0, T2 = 0.4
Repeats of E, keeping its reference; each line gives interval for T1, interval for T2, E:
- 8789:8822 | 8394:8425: 1.21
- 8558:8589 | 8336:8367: -0.02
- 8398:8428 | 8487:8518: -0.31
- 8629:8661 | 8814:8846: -0.19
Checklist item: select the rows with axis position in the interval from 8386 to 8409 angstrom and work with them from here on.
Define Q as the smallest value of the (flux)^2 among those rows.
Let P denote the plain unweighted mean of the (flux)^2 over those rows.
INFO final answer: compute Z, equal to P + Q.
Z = 465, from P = 240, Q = 225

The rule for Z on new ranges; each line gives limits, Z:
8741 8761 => 407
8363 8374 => 468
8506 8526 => 452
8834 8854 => 379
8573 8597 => 416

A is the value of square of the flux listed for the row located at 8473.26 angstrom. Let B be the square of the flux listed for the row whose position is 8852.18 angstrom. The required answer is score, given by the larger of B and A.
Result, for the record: 232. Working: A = 232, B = 212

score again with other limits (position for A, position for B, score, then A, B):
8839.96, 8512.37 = 229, 202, 229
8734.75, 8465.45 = 209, 209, 197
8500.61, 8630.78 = 217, 175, 217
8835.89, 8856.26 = 193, 178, 193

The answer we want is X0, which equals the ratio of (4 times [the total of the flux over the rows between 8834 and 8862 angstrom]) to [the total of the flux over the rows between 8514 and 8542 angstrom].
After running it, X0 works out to 3.92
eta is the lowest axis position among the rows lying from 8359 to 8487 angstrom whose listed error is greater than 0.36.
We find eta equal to 8360.85 angstrom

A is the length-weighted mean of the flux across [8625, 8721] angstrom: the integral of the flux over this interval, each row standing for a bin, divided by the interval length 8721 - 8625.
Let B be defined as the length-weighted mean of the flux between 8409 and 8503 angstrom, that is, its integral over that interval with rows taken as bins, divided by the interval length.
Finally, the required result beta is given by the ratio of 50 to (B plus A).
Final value 1.70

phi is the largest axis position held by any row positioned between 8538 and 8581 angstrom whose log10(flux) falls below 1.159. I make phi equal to 8547.72 angstrom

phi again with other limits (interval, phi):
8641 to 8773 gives 8766.99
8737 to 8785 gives 8775.06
